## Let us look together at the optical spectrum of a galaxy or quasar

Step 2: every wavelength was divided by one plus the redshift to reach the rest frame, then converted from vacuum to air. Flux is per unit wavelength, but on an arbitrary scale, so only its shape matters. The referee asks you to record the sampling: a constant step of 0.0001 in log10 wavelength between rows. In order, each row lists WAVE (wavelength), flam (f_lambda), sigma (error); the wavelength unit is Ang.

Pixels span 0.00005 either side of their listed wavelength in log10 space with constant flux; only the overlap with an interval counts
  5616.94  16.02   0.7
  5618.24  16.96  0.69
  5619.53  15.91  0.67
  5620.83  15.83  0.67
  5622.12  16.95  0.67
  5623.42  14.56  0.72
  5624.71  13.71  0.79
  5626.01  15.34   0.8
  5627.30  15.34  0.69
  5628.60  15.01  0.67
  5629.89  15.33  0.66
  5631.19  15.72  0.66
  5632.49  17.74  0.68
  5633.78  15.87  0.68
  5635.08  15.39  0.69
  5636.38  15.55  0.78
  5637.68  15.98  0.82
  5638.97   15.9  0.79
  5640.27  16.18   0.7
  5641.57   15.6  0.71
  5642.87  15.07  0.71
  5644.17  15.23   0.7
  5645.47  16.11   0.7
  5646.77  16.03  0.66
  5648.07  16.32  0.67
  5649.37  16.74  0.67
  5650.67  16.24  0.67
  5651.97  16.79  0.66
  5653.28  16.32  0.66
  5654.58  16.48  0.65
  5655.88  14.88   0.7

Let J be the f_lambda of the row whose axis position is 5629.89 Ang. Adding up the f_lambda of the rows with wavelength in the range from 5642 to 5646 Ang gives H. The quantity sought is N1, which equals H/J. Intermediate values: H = 46.4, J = 15.33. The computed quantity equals 3.03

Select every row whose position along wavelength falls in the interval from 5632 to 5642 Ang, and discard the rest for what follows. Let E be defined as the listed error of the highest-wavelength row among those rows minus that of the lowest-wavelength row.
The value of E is 0.03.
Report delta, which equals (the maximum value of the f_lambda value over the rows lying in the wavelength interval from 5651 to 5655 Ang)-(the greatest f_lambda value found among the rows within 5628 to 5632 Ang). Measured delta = 1.1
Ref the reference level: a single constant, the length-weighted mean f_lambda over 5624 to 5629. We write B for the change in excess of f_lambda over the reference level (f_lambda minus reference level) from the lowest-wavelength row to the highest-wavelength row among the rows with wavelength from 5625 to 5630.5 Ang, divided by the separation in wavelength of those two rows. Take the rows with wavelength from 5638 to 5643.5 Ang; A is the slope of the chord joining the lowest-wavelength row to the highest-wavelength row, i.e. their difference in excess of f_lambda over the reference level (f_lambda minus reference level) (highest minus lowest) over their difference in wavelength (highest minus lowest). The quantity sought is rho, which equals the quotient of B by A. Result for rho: 0.0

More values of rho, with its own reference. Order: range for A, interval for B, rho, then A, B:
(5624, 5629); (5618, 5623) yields 0.0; 0.33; -0.003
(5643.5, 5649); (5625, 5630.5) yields 0.0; 0.28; -0.003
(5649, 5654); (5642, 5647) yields -2.3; -0.11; 0.246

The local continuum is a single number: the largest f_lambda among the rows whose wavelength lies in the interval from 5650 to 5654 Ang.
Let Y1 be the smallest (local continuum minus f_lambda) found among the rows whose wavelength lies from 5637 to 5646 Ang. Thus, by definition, 0.6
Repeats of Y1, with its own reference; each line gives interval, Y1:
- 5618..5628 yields -0.2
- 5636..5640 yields 0.8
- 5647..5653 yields 0.0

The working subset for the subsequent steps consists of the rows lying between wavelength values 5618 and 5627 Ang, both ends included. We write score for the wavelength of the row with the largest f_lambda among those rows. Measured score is 5618.24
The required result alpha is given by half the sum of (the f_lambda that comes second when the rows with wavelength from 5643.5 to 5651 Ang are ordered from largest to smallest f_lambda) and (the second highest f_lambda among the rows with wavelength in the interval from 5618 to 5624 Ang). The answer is 16.6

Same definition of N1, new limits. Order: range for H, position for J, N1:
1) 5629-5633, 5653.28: 2.99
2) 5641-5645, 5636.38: 2.95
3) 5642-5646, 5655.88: 3.12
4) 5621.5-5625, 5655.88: 3.04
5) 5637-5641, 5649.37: 2.87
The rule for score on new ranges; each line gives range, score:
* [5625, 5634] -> 5632.49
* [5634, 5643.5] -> 5640.27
